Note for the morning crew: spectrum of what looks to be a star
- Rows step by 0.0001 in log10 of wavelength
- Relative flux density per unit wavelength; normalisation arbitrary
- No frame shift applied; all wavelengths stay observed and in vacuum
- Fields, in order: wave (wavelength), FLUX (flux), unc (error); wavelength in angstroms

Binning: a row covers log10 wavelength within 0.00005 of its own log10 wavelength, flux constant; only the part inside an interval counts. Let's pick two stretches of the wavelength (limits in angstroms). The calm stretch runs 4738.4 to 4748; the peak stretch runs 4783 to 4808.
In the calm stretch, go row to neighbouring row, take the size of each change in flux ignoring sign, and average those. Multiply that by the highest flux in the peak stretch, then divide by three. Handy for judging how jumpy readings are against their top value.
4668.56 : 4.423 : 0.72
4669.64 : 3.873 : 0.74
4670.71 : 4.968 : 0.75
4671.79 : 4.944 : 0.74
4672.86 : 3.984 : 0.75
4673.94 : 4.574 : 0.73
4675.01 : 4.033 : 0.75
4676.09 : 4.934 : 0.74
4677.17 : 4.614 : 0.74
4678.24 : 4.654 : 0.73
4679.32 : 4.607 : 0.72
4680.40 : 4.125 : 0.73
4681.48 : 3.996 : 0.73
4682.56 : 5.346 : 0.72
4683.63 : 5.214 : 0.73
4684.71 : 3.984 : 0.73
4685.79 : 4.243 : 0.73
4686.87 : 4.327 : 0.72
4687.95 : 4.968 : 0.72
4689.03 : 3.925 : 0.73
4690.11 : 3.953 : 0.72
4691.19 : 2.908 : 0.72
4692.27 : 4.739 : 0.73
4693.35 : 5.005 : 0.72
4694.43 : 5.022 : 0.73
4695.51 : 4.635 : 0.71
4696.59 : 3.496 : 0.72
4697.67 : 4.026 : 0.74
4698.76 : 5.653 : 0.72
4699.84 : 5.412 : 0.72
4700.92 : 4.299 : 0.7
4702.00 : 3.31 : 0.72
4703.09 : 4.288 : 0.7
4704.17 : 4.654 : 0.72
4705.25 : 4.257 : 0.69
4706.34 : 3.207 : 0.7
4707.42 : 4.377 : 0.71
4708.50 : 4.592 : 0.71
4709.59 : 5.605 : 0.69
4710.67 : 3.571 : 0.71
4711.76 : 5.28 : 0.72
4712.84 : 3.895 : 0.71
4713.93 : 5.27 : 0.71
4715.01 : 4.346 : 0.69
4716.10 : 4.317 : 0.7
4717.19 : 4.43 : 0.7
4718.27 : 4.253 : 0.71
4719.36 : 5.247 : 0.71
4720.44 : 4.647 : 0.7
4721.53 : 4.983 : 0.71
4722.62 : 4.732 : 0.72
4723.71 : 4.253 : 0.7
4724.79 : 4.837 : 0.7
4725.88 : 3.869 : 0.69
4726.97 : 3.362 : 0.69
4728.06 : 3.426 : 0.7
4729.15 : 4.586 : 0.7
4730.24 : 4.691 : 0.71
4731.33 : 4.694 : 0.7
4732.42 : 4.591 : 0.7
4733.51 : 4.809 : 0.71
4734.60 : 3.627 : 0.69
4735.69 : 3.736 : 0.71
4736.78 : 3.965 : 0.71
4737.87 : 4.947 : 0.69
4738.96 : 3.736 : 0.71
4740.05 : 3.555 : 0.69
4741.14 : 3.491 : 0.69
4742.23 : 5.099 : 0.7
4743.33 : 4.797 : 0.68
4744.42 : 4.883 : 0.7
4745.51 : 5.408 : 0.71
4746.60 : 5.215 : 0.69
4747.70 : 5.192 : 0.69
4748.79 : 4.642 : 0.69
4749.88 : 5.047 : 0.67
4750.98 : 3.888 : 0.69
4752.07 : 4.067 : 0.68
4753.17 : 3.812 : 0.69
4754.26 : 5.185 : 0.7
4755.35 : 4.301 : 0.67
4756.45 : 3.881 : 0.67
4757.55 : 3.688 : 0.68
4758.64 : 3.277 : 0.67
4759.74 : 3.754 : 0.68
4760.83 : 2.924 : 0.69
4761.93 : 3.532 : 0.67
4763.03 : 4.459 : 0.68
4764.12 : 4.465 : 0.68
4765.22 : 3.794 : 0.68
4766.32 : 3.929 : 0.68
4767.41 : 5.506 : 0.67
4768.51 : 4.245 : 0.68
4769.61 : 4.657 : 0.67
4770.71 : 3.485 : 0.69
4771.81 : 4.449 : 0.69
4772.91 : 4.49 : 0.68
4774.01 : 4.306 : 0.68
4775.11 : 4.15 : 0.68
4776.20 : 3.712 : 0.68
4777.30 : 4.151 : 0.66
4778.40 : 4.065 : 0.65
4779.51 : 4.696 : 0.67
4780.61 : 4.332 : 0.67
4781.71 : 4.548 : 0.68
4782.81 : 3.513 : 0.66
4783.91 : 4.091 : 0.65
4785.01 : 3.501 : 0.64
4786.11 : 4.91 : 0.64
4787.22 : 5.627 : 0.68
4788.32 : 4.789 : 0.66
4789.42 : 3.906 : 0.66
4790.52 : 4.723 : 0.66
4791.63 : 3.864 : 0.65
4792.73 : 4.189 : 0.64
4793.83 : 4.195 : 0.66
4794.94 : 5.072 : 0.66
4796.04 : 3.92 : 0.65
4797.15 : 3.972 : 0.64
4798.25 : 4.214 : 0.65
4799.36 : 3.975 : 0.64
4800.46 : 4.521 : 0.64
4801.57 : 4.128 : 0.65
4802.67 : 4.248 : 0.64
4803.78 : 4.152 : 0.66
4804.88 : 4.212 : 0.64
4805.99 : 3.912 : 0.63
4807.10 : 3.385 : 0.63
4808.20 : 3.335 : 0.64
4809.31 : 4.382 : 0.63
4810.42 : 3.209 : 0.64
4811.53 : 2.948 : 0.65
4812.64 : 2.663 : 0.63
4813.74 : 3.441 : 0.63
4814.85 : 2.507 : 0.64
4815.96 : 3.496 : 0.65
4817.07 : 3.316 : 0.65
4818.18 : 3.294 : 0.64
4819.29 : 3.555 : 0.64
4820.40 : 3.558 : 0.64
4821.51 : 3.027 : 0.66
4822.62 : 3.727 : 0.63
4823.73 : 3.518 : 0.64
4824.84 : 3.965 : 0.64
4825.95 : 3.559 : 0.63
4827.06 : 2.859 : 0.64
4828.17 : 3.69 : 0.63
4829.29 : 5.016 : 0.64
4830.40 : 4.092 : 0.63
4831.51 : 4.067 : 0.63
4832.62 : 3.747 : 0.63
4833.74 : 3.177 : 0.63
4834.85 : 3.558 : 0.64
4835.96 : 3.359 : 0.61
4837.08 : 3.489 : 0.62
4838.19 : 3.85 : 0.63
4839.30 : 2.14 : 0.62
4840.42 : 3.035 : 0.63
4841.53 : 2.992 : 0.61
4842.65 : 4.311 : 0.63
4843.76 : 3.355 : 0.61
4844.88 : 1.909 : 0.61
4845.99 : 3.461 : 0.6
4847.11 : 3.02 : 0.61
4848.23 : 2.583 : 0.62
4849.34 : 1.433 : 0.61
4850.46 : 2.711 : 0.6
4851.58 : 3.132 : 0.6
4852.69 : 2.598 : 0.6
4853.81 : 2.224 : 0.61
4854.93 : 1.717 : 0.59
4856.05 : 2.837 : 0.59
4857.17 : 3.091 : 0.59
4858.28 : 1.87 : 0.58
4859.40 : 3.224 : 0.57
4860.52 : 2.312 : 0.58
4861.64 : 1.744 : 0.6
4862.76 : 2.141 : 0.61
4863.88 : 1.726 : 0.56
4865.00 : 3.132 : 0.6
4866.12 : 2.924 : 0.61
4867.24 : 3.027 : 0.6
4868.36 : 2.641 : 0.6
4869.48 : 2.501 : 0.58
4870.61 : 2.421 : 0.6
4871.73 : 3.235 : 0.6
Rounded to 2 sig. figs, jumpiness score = 0.70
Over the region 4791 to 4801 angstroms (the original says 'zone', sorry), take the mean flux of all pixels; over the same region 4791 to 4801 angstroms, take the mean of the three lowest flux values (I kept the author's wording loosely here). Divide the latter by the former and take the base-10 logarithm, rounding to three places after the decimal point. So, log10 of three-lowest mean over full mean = -0.032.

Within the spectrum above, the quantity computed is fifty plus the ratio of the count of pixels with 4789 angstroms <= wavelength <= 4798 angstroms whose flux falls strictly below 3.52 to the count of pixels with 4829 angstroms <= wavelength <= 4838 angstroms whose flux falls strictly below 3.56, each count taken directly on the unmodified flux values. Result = 50.00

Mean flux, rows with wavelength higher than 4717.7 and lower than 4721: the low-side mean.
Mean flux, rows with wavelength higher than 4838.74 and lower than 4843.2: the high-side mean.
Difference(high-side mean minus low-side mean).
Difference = -1.6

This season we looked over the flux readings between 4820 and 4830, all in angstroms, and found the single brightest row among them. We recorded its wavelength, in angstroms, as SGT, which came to 4829.29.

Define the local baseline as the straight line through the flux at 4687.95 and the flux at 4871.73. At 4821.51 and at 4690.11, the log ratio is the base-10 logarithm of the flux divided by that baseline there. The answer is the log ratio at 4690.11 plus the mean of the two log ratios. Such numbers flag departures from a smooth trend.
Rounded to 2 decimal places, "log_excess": -0.19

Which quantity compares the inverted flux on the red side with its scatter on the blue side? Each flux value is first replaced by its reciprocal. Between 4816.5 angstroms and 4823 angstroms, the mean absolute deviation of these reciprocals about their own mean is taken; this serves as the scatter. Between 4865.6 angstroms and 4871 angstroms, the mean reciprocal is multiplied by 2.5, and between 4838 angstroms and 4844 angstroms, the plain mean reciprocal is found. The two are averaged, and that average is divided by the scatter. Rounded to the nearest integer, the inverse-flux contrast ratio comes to 36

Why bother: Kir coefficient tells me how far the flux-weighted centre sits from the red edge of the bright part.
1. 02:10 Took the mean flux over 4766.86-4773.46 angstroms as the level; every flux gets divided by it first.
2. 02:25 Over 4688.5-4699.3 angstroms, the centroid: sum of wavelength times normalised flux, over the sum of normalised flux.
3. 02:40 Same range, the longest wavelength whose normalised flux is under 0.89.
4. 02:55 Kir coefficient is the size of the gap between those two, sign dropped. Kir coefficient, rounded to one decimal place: 2.5 angstroms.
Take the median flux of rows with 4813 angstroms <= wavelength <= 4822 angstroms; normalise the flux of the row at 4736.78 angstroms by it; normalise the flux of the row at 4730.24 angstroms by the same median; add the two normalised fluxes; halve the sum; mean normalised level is 1.28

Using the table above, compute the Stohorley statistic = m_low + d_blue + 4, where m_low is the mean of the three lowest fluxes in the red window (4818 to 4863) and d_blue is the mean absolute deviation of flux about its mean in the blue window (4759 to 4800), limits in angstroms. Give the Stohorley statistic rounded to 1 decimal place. 6.1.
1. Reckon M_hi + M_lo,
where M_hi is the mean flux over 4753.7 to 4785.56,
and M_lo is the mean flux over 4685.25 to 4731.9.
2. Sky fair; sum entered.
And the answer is 8.52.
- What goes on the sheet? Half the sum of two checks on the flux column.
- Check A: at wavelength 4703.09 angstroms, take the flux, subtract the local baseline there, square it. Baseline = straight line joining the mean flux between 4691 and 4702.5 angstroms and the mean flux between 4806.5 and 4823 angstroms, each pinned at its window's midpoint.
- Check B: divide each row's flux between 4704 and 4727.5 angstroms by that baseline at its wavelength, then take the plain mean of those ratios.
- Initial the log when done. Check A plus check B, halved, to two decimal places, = 0.53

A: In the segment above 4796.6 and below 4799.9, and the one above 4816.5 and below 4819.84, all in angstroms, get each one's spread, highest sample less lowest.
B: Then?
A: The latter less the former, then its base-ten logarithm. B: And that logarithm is -1.7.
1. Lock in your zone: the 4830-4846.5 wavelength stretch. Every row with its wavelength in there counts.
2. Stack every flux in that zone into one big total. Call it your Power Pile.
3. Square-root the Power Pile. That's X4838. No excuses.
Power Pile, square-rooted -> 7.11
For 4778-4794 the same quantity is 8.06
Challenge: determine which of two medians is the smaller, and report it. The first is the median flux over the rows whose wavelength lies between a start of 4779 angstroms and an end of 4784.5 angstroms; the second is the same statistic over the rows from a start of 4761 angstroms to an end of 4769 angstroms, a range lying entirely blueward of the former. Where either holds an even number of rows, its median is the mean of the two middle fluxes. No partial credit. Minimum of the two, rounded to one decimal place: 4.2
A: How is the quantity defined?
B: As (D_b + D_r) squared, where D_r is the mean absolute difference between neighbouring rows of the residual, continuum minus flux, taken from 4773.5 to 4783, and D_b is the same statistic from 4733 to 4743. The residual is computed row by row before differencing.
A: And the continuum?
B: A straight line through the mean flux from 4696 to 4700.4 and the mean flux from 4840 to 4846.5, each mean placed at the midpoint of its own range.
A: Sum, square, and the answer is 1.2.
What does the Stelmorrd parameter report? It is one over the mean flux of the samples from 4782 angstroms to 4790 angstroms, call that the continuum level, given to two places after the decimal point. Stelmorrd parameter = 0.23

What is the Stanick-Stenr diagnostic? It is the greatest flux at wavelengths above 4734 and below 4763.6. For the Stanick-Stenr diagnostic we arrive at 5.408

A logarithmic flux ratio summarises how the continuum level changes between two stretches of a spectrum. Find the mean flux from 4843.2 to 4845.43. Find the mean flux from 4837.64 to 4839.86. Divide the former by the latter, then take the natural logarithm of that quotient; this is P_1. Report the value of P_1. -0.13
